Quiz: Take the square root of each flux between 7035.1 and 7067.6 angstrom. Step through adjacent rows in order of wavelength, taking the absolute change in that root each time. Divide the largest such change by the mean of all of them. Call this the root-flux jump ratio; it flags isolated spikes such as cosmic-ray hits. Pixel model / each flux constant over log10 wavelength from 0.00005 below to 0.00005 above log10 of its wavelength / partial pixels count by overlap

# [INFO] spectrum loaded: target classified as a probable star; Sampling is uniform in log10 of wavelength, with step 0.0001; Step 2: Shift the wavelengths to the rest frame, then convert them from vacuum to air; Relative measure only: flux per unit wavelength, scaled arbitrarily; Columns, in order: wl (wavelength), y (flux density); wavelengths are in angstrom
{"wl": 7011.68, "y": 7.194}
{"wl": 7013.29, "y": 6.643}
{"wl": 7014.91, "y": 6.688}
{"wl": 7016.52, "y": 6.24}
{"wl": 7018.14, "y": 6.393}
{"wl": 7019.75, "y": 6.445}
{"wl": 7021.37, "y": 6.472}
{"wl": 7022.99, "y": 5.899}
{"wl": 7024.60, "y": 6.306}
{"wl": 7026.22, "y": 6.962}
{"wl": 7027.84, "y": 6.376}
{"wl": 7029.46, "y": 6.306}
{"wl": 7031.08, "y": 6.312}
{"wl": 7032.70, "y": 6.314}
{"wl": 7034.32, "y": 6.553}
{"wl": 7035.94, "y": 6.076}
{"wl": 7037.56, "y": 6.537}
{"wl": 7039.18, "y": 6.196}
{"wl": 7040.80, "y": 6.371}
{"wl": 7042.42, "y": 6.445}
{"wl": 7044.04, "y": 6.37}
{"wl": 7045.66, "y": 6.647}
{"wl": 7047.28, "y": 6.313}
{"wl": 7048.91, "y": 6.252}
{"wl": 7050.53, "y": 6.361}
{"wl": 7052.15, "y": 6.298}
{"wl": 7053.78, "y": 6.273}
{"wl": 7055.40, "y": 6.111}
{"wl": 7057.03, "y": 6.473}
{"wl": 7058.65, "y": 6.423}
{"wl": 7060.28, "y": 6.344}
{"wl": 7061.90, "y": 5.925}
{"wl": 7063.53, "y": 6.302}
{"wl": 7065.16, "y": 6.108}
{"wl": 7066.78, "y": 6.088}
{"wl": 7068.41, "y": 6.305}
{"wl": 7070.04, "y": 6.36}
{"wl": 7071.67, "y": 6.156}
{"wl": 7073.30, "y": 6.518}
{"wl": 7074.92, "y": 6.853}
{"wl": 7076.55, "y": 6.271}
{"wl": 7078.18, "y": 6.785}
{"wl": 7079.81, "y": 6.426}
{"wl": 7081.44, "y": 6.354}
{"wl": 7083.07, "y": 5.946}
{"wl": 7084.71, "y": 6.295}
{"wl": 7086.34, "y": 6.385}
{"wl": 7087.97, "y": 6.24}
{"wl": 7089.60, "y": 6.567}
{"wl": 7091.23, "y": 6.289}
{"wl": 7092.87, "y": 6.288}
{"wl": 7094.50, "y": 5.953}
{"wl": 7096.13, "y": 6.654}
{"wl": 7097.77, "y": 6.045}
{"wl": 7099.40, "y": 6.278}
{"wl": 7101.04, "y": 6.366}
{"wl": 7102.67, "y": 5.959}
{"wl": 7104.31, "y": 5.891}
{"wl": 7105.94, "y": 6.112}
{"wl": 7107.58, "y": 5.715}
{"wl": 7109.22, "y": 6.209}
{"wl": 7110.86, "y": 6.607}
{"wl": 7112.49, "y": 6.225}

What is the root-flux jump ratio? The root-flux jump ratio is 2.39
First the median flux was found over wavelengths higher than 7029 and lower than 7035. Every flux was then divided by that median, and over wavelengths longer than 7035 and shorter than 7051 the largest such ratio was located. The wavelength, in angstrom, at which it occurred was 7045.66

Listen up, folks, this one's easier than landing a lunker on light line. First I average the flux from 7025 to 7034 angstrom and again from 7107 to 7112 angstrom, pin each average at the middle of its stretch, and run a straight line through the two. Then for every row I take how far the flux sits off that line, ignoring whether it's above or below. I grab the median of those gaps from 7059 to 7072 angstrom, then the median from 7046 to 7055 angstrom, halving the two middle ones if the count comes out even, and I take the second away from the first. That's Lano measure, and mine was 0.02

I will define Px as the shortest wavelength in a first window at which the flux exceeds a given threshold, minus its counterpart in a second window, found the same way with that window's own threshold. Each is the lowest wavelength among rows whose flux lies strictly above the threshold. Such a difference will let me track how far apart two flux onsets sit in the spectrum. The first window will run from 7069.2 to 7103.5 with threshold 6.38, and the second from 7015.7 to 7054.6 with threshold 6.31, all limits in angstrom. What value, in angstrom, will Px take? 55.2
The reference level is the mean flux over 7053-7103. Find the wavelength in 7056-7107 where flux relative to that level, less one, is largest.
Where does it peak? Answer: 7074.92 angstrom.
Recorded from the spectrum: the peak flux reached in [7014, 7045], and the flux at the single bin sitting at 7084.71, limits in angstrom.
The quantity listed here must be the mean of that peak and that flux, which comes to 6.63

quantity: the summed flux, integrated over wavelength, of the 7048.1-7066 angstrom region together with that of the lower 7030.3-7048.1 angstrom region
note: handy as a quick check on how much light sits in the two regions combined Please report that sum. 225.6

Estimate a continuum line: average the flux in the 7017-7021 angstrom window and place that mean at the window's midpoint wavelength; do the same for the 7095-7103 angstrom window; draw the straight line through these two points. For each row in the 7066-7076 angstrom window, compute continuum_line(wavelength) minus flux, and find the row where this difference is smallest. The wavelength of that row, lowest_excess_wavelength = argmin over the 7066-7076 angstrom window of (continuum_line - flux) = 7074.92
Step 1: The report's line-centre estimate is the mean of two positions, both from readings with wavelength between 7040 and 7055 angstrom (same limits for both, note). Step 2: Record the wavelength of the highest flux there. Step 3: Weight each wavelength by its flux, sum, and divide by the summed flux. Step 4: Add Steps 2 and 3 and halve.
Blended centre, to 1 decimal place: 7046.5 angstrom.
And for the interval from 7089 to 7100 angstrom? 7095.3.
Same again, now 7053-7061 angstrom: 7057.0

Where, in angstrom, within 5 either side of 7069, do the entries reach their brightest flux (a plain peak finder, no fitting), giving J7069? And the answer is 7073.30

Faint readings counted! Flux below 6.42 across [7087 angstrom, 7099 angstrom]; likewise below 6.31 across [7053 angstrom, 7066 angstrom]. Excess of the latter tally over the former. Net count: 0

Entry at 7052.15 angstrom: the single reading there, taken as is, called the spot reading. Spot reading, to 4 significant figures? 6.298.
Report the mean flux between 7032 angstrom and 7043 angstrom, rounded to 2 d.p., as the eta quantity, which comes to 6.36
